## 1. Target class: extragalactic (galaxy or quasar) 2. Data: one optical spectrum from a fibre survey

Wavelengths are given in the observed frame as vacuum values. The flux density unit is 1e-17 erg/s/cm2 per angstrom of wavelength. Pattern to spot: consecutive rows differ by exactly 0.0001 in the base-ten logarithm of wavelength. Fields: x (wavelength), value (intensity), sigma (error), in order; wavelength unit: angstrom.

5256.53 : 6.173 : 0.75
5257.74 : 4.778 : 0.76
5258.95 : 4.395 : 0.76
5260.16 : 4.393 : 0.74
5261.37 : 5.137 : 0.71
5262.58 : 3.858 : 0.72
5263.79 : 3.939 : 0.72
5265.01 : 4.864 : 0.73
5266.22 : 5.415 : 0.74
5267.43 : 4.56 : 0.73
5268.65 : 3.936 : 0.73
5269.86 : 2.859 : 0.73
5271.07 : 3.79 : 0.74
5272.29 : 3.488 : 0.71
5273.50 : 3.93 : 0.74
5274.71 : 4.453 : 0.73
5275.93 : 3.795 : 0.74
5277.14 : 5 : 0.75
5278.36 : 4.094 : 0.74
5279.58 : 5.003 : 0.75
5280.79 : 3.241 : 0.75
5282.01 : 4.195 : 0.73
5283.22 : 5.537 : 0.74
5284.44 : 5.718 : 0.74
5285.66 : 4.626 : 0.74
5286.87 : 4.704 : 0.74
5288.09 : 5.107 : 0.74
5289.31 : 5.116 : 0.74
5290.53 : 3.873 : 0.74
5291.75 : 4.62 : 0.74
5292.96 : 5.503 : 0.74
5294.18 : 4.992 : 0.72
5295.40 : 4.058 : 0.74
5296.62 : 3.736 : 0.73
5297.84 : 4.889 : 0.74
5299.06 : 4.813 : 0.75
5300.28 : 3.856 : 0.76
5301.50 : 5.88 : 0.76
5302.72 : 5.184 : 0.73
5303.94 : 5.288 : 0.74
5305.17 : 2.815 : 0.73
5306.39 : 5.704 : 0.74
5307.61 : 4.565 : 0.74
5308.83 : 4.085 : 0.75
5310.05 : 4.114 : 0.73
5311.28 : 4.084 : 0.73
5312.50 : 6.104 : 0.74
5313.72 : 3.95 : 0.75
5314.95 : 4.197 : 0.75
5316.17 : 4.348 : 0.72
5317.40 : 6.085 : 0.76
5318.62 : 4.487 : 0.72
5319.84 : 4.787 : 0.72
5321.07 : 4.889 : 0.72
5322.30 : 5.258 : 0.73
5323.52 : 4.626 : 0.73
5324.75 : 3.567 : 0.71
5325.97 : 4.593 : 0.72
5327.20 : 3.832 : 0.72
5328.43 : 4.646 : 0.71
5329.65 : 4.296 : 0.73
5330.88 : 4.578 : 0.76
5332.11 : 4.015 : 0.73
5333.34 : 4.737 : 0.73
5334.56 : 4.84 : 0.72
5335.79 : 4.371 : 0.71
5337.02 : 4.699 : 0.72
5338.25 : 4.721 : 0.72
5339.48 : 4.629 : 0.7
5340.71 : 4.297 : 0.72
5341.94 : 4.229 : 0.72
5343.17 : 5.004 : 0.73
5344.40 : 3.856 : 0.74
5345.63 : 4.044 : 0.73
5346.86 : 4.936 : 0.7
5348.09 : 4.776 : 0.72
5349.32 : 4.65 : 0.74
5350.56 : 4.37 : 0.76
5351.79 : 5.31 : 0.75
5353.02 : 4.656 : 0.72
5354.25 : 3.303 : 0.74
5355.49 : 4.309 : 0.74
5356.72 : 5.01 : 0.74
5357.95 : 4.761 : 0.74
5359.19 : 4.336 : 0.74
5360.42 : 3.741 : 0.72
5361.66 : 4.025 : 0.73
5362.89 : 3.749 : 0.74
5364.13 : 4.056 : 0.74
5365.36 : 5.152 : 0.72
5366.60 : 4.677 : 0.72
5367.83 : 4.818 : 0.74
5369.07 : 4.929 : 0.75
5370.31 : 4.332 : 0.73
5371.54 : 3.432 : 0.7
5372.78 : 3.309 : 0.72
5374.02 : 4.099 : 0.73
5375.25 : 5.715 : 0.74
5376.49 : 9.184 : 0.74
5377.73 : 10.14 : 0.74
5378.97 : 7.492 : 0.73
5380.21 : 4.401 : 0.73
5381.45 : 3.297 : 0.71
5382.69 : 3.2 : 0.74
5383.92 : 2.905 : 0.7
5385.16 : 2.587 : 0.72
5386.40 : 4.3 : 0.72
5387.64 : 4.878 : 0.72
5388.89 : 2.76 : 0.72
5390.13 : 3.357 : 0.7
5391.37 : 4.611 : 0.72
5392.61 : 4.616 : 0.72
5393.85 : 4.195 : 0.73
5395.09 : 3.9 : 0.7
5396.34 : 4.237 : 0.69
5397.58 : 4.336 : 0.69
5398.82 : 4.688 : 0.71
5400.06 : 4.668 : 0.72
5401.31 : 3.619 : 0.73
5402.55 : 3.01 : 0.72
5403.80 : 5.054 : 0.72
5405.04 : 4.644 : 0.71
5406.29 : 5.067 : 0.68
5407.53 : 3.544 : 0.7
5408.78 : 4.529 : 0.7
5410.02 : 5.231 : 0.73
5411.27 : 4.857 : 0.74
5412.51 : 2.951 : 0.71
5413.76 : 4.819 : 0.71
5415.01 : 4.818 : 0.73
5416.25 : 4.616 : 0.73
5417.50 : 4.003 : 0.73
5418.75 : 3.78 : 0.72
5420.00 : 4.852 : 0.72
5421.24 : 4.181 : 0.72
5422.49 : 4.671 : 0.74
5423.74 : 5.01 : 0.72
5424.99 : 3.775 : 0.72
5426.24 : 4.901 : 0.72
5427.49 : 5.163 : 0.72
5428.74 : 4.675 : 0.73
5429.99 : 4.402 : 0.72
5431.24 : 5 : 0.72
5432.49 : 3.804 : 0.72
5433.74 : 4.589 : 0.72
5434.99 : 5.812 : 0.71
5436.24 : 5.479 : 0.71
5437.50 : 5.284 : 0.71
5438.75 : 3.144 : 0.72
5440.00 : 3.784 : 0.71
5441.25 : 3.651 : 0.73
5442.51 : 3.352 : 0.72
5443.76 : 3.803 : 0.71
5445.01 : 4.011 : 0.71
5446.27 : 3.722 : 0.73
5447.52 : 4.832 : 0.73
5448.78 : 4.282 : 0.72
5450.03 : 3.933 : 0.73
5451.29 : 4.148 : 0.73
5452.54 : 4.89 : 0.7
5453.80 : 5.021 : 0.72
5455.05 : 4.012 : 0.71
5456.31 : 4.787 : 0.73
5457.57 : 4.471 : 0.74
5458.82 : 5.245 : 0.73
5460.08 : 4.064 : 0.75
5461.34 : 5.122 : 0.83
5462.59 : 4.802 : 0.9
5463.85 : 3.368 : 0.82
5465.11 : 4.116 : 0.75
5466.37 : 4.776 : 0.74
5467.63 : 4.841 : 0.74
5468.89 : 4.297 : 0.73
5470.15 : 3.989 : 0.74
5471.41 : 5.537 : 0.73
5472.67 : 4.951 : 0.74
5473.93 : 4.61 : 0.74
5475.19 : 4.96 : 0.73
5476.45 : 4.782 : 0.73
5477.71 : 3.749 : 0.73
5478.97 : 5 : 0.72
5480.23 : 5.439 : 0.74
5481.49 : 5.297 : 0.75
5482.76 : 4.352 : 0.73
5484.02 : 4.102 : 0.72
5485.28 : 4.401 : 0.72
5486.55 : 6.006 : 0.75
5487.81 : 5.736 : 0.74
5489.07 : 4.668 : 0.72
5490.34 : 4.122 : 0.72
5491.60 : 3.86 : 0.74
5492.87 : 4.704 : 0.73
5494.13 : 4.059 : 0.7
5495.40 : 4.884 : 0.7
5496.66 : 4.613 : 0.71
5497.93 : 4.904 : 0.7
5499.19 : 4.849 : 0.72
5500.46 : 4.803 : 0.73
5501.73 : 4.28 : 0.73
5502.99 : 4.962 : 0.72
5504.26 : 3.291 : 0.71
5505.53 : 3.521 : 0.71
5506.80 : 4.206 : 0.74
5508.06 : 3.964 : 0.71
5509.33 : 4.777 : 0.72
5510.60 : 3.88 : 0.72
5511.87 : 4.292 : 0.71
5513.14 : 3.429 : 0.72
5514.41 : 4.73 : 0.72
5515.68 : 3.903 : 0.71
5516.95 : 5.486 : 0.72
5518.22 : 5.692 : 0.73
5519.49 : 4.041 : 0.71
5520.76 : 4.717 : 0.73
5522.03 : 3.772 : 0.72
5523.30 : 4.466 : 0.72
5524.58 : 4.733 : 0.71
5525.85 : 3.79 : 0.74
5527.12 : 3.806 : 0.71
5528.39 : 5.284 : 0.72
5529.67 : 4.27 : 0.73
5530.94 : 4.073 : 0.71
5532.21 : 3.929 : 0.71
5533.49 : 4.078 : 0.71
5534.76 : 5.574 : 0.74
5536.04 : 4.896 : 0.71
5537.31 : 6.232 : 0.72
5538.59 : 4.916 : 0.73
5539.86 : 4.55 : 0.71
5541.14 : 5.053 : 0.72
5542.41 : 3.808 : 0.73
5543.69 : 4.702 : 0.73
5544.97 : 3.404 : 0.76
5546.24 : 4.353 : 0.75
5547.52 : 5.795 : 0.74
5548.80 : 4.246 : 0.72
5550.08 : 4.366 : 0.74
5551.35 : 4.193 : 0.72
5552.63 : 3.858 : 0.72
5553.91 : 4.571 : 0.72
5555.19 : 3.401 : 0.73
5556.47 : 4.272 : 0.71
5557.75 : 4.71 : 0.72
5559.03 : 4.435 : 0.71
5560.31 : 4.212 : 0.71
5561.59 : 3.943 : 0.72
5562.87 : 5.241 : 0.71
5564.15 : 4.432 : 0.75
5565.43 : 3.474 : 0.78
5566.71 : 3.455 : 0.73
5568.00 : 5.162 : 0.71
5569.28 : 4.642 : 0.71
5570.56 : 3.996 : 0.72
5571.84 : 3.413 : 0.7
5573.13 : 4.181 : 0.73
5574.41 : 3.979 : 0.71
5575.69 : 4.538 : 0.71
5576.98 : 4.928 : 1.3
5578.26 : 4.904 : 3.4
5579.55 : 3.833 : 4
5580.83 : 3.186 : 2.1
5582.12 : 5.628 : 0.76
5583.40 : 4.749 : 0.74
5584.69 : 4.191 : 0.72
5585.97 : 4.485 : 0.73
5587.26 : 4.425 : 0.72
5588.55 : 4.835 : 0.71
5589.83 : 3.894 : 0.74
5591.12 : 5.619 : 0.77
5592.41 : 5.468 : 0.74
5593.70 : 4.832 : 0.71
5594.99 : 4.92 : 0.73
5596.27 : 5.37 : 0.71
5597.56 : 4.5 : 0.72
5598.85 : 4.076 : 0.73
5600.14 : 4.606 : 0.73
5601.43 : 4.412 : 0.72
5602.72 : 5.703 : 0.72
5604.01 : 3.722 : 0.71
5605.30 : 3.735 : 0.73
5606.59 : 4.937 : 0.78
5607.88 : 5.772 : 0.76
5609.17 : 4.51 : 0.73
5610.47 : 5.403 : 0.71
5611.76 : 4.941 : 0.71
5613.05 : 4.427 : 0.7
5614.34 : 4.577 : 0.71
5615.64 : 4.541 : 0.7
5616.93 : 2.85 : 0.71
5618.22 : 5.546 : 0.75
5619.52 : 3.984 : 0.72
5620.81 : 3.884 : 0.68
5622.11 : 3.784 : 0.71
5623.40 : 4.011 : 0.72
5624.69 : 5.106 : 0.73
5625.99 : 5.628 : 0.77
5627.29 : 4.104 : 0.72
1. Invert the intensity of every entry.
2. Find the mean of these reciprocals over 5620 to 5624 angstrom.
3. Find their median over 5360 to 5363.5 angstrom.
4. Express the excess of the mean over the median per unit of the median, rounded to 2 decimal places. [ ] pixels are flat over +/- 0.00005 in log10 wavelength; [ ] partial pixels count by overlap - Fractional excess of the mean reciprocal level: -0.04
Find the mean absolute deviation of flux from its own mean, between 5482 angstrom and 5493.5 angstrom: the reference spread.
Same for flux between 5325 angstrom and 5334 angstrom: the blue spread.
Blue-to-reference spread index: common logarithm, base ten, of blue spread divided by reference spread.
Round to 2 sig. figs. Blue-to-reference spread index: -0.28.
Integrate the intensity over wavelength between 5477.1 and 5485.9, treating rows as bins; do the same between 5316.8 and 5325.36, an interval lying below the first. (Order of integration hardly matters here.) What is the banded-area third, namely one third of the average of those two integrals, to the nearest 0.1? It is 13.7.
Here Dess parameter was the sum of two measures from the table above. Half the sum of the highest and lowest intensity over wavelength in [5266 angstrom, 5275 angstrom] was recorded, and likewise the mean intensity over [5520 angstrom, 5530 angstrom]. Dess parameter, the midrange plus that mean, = 8.5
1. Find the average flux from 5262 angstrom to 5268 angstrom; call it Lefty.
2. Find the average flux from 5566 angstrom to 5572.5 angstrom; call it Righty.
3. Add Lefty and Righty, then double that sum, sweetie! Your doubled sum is 17.3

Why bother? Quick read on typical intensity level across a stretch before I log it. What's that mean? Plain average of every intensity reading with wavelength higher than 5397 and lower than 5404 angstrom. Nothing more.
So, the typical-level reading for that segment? 4.2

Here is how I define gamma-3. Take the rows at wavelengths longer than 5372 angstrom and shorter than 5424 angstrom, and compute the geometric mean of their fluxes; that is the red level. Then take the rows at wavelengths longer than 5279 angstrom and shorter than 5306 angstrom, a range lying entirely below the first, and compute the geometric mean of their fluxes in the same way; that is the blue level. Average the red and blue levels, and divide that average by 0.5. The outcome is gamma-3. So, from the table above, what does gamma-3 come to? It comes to 8.9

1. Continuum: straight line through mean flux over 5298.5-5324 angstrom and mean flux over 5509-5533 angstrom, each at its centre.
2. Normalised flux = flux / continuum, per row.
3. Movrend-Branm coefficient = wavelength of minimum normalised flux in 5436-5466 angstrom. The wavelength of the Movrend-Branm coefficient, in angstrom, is 5438.75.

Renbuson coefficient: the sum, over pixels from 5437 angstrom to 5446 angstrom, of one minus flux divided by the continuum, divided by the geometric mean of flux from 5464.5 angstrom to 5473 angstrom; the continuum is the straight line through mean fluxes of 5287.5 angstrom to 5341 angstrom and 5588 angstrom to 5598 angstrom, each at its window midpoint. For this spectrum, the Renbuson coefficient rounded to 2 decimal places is 0.29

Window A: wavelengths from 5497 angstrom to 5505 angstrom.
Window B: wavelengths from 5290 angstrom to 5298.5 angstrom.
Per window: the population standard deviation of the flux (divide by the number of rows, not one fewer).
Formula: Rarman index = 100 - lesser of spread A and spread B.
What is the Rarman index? 99.41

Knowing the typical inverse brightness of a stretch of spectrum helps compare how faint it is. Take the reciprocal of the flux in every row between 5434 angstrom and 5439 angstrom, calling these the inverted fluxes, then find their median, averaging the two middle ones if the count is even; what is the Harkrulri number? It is 0.186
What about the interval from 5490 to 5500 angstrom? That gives 0.215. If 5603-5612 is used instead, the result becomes 0.203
